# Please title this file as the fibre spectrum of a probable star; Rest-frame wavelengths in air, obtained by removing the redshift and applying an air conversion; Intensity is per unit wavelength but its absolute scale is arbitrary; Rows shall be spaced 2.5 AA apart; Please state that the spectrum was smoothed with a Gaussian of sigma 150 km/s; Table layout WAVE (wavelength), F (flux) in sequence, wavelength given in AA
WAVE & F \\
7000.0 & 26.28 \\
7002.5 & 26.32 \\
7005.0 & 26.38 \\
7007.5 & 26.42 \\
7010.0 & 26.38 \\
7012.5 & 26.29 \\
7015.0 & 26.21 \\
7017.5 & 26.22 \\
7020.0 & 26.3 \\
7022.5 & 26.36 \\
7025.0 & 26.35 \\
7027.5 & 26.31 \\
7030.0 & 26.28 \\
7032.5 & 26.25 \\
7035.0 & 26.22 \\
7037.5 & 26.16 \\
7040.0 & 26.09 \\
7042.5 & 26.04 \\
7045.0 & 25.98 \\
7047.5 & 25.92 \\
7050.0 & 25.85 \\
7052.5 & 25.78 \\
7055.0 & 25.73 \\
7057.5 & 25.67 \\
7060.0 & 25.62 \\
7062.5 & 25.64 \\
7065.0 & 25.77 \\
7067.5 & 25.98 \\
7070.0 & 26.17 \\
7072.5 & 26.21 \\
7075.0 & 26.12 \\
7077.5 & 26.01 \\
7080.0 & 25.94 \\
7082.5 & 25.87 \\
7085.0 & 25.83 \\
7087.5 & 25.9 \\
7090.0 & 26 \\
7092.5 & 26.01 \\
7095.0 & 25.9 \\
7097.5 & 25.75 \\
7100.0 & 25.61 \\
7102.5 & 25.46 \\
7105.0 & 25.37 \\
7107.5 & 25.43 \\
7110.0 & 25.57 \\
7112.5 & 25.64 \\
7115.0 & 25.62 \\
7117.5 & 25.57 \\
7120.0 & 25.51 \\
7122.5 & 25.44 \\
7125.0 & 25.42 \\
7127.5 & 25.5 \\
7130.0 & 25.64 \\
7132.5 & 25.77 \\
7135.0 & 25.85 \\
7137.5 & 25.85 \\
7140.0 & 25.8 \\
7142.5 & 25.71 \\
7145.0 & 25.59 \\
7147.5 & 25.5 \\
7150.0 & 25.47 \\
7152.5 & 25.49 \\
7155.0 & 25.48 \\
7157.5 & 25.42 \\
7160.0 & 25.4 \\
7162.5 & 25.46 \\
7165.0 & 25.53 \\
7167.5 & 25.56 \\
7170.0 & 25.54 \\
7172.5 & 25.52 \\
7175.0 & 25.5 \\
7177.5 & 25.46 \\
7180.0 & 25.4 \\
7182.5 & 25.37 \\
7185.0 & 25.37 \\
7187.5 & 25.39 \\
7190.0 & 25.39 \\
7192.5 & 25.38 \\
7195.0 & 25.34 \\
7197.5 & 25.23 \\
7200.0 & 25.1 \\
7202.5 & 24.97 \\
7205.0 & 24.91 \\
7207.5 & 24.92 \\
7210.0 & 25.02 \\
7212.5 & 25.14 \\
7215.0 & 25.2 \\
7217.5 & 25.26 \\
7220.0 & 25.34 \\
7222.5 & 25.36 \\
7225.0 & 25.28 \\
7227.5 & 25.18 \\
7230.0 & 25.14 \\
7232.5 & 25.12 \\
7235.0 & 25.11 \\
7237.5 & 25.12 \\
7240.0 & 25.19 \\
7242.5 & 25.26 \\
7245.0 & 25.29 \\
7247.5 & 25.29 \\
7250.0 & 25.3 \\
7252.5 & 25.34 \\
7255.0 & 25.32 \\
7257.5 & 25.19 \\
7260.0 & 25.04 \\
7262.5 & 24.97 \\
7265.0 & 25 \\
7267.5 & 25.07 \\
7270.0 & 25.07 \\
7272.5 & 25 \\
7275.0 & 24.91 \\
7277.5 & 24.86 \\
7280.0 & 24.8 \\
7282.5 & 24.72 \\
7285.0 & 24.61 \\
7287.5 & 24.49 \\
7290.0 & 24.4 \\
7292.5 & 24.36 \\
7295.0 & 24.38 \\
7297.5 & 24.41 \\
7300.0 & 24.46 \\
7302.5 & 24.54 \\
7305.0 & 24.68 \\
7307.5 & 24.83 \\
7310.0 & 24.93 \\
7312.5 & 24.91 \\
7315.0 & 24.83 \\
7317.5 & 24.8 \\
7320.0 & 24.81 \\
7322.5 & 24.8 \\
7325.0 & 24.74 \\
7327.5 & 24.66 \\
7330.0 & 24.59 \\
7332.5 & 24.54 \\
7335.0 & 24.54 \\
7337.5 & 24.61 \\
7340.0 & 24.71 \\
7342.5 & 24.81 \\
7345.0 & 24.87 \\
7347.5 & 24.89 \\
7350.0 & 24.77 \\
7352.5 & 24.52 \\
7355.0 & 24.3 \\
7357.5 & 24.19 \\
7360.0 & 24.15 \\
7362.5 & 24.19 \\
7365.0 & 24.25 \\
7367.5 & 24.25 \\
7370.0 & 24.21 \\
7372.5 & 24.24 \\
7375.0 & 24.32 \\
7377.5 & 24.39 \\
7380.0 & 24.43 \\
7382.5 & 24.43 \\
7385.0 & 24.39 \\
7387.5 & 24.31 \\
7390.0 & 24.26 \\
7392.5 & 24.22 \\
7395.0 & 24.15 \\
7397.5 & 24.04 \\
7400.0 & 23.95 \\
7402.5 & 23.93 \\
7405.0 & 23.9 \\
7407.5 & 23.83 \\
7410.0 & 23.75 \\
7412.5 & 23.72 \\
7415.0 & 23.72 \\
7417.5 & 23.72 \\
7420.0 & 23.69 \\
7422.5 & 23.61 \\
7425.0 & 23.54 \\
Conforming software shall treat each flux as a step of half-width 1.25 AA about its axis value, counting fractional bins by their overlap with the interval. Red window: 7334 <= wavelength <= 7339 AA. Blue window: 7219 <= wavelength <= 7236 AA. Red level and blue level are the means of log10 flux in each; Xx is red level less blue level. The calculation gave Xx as -0.011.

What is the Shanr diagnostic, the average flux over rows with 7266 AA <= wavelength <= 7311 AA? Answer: 24.7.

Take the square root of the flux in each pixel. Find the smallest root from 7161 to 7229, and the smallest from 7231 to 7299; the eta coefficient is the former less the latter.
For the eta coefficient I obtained 0.055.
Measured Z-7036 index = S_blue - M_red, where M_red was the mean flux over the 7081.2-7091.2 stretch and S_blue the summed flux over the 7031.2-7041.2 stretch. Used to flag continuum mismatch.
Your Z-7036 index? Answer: 78.8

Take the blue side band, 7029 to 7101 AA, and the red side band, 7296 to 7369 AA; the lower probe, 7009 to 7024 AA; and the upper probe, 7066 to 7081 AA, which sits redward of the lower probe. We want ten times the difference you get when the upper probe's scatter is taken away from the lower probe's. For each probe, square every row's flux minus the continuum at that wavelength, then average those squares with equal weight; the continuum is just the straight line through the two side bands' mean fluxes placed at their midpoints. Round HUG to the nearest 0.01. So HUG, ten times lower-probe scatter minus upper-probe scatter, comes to -0.23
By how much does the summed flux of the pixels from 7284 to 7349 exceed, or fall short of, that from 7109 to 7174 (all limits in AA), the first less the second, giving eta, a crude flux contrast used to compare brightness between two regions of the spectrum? -24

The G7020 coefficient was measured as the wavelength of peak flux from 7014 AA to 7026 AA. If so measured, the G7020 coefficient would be 7022.5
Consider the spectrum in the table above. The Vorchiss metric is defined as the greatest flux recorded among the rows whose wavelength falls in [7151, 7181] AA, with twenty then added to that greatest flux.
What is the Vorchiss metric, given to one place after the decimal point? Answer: 45.6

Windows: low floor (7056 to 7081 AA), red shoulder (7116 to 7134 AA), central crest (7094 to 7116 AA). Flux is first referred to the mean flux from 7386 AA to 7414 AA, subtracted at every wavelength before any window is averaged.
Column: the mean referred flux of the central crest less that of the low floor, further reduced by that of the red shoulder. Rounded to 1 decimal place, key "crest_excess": -1.9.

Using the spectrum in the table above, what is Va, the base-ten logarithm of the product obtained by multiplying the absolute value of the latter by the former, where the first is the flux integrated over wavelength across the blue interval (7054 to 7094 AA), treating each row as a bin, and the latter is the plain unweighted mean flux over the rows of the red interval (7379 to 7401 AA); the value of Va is 4.40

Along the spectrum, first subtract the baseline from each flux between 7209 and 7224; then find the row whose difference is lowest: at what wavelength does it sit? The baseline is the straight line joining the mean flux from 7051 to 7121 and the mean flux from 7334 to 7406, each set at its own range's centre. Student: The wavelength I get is 7210.0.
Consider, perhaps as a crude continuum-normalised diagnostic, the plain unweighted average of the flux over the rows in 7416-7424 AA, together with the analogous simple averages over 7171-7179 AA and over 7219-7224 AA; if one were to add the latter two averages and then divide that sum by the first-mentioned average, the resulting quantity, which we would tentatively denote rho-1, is 2.15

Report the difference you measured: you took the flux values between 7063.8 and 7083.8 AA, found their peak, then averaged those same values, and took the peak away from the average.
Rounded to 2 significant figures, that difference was -0.20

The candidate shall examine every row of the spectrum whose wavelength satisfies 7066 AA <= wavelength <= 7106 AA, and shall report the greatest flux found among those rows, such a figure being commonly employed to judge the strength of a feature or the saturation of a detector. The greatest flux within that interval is 26.21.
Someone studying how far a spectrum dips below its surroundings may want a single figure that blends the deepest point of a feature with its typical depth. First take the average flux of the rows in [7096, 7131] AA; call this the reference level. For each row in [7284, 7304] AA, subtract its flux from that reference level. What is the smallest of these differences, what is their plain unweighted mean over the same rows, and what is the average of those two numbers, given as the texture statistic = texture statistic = 1.0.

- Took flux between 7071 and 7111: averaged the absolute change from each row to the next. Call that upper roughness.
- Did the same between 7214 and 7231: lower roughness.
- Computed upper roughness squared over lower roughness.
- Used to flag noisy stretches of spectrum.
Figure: 0.14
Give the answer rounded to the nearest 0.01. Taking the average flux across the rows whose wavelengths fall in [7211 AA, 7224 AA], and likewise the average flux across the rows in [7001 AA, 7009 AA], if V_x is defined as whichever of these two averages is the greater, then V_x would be 26.37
